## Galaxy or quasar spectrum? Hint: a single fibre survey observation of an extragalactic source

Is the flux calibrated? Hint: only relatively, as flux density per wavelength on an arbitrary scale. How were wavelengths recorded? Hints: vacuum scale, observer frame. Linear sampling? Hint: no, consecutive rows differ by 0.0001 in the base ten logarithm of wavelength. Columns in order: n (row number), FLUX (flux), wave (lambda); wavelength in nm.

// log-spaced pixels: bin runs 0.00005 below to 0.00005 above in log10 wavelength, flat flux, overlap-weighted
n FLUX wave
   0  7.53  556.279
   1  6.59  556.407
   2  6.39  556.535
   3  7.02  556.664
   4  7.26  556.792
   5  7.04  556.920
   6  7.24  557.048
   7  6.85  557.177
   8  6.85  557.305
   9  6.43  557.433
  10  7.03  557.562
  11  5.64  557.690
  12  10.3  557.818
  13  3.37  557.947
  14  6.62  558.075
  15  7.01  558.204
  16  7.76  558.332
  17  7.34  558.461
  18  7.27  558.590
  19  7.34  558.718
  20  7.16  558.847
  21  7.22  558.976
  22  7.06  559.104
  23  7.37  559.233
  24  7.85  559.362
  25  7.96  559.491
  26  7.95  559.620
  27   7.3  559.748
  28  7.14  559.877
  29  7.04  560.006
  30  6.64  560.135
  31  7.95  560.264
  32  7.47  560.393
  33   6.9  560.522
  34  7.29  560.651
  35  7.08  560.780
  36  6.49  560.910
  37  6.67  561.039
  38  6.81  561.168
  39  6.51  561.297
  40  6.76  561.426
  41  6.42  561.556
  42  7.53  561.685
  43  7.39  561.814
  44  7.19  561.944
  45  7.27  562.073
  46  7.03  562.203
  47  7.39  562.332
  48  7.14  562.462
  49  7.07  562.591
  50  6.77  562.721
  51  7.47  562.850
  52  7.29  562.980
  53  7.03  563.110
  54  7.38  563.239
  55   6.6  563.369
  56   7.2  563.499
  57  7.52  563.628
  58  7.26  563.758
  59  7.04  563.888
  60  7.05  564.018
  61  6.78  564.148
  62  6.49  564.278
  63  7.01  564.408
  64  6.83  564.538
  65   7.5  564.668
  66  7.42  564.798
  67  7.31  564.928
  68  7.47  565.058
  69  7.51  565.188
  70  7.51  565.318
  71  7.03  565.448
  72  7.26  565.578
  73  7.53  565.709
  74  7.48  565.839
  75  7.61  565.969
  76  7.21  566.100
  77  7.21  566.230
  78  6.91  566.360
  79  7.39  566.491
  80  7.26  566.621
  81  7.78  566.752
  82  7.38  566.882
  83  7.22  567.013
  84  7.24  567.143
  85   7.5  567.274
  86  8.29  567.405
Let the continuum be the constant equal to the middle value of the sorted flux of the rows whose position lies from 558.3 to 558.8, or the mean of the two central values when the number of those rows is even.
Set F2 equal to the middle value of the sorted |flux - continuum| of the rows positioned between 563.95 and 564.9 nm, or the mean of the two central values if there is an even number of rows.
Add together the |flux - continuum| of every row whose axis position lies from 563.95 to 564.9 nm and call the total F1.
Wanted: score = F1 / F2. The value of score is 8.42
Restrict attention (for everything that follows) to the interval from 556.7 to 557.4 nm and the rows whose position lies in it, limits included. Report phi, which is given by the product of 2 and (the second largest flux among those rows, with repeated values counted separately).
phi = 14.5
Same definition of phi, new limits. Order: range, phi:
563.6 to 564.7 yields 15.0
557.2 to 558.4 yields 15.5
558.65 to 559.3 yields 14.7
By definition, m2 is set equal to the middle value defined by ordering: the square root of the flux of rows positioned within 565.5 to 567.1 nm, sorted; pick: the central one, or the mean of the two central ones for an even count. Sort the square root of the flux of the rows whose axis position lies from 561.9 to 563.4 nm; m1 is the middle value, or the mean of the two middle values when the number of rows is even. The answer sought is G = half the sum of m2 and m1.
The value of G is 2.69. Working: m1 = 2.68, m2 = 2.71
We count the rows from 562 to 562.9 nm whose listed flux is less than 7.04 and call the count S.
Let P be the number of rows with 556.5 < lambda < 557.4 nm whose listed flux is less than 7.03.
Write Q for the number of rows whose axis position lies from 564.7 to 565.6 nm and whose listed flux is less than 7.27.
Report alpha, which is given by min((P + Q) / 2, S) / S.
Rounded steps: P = 4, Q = 2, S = 2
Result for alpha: 1.00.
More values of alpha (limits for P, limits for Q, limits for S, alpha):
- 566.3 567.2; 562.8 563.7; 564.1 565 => 0.50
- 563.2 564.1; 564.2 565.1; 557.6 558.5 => 0.50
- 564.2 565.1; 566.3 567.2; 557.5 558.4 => 0.70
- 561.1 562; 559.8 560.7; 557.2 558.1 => 0.67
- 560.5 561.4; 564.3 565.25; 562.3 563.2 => 1.00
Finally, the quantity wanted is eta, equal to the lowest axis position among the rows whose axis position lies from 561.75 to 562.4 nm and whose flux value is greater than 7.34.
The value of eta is 561.814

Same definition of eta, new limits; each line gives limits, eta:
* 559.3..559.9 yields 559.362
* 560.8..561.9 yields 561.685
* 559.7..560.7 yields 560.264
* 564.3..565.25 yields 564.668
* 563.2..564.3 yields 563.239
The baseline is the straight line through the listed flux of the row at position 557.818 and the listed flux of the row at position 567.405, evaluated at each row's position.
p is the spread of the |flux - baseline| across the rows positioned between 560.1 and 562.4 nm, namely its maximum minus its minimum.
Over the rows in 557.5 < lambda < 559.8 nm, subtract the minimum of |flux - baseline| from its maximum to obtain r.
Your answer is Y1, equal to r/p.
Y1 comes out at 5.2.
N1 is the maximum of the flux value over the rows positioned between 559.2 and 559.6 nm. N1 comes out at 7.96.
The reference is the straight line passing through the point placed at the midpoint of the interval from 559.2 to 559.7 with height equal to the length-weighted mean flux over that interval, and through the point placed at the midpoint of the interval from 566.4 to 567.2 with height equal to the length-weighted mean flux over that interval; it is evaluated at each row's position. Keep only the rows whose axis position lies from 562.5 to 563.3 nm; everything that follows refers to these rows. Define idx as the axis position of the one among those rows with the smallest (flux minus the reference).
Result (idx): 562.721 nm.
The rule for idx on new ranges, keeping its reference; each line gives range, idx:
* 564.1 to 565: 564.278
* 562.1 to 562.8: 562.721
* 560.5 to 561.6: 561.556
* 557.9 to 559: 557.947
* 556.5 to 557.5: 556.535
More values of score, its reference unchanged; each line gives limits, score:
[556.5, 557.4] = 8.53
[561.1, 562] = 6.13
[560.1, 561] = 6.91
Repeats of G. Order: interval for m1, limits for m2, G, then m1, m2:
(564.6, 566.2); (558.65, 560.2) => 2.71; 2.73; 2.69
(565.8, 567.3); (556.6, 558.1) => 2.67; 2.71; 2.63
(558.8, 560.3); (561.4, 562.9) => 2.69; 2.69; 2.68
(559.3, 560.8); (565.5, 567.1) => 2.70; 2.70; 2.71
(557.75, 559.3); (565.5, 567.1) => 2.70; 2.69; 2.71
